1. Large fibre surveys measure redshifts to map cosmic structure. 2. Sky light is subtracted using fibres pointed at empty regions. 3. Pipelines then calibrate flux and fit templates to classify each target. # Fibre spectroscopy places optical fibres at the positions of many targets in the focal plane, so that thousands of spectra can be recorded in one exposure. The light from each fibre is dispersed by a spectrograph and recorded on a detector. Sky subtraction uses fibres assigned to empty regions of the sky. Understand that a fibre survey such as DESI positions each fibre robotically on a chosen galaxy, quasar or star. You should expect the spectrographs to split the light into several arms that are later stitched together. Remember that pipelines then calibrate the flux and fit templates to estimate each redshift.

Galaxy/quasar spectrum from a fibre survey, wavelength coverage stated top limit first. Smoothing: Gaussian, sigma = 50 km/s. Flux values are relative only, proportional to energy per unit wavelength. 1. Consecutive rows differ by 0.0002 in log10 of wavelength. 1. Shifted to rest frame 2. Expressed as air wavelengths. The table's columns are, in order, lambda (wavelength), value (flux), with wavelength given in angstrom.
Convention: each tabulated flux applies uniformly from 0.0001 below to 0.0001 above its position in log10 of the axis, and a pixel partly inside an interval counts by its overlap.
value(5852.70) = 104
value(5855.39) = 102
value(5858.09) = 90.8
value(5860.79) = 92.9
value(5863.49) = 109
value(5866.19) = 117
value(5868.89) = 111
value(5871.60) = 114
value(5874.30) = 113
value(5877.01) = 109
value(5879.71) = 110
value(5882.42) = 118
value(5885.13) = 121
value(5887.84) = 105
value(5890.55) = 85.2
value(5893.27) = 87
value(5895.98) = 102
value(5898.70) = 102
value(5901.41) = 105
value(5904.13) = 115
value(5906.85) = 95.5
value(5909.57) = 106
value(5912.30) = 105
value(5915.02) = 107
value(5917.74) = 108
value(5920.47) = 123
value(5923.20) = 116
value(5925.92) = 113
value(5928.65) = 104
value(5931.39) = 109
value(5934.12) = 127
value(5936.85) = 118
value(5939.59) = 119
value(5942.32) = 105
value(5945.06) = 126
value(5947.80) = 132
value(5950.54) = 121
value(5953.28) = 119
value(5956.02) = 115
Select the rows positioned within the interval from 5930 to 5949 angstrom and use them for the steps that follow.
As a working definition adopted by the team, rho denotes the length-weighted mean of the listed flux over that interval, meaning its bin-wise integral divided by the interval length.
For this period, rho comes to 119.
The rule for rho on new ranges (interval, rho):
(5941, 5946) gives 115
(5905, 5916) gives 104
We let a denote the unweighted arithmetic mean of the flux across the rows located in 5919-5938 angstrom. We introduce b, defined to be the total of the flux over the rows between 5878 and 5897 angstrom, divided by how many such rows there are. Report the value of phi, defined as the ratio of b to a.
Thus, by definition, 0.90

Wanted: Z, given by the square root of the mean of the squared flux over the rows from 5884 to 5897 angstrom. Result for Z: 101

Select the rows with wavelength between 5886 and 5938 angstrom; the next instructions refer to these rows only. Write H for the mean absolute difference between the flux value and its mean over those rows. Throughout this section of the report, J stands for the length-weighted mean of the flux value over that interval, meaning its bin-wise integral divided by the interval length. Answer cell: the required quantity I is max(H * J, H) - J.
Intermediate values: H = 7.7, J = 107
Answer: 717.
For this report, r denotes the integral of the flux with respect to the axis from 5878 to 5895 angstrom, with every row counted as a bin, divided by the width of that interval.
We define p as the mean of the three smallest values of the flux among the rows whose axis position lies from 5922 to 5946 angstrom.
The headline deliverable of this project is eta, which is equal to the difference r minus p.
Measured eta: -2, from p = 106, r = 104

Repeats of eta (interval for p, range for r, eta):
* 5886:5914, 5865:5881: 23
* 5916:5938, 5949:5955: 13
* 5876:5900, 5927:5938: 23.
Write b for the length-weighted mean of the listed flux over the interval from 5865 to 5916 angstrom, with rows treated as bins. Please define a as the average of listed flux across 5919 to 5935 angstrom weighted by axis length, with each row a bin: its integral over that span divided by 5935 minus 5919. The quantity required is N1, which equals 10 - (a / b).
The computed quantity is 8.92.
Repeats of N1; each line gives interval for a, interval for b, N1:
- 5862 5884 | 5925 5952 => 9.04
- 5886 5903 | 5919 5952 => 9.16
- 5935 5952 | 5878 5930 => 8.87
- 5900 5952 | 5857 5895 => 8.93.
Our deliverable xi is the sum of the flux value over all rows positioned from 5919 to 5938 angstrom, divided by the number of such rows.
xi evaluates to 116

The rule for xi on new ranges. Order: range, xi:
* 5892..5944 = 109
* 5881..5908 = 104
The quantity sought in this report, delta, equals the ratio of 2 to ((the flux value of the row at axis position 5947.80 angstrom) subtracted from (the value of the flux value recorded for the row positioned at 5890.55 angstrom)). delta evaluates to -0.04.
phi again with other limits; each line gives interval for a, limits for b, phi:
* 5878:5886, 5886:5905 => 0.86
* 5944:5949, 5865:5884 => 0.88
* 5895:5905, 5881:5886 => 1.13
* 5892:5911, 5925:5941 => 1.13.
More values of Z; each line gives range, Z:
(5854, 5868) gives 103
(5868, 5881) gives 111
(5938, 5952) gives 121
